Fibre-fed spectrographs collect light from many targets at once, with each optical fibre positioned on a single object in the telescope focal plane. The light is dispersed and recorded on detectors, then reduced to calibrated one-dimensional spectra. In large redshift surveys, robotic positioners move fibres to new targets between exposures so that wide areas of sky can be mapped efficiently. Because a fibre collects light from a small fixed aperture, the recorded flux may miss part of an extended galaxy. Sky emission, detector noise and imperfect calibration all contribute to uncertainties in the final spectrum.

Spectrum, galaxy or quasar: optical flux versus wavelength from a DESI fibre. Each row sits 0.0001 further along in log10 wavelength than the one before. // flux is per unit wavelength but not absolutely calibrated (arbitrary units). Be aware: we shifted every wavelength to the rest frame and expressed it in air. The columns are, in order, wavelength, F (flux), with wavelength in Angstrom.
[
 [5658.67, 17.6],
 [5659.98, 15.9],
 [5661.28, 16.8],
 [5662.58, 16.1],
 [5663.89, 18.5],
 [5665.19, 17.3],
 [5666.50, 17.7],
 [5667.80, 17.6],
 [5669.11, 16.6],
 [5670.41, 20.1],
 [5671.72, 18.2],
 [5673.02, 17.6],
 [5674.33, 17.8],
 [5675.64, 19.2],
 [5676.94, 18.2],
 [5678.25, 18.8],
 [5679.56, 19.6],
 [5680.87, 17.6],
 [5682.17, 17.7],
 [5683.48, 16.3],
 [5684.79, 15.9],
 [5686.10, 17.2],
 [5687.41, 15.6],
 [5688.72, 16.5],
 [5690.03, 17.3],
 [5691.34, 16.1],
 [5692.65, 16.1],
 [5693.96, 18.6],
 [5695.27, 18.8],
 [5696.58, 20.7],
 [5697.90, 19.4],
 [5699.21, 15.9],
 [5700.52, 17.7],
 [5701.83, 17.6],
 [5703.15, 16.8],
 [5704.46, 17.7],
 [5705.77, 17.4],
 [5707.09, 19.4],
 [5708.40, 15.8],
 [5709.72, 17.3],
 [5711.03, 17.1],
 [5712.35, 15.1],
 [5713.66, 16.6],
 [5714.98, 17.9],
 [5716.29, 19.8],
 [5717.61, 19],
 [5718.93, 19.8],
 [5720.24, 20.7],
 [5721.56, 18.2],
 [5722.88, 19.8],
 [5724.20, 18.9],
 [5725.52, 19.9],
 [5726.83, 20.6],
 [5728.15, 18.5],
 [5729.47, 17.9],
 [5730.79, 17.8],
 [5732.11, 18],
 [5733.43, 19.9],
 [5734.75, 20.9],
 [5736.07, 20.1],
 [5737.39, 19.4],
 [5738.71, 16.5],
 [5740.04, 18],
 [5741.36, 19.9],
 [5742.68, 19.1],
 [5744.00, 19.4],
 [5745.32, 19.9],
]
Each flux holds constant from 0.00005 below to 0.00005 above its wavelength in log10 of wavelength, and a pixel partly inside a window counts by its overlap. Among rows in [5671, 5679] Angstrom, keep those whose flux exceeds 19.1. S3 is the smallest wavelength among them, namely 5675.64 Angstrom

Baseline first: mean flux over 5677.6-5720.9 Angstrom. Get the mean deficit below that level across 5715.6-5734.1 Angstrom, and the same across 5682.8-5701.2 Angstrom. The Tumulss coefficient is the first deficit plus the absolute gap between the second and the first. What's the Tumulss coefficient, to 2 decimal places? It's 0.40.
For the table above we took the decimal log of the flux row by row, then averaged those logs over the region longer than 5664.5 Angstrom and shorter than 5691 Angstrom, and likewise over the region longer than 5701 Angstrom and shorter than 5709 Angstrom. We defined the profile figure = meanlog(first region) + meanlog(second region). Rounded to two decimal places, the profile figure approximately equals 2.49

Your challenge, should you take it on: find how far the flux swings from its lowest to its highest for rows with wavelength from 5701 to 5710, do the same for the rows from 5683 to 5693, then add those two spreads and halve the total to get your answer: 2.65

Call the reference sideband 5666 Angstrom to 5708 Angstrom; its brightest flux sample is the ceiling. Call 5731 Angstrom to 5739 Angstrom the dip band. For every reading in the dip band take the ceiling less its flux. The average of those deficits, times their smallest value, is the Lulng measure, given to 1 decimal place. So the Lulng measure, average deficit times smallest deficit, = -0.3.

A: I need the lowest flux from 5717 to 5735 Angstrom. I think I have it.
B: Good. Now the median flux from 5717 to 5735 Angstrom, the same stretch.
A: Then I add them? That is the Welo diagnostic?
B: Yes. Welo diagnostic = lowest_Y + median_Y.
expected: 37.2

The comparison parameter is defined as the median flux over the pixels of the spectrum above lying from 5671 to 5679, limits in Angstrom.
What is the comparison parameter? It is 18.2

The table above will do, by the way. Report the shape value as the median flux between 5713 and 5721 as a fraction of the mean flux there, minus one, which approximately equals 0.023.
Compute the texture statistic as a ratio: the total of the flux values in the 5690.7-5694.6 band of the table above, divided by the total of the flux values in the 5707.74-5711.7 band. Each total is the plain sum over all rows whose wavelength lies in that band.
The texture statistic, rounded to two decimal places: 1.01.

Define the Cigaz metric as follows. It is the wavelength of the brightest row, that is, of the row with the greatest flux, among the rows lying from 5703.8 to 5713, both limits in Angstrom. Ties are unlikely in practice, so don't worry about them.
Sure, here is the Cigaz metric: 5707.09 Angstrom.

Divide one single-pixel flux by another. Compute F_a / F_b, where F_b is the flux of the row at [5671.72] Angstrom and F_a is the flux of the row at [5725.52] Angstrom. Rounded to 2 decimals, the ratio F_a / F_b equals 1.09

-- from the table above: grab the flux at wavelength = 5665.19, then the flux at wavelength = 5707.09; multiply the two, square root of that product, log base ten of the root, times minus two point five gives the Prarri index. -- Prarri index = -3.16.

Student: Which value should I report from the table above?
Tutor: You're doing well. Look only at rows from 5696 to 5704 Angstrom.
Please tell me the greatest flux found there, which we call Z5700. 20.7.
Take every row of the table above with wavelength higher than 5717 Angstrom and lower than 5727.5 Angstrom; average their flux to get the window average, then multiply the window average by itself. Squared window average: 385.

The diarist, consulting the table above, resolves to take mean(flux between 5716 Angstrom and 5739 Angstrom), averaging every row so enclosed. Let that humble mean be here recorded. 19.2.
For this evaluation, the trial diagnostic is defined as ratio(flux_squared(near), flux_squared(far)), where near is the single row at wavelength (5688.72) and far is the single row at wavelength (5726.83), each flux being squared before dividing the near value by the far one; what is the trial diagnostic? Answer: 0.64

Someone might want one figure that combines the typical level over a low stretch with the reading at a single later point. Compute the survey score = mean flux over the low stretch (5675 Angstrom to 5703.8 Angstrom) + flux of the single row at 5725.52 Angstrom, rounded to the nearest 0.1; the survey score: 37.5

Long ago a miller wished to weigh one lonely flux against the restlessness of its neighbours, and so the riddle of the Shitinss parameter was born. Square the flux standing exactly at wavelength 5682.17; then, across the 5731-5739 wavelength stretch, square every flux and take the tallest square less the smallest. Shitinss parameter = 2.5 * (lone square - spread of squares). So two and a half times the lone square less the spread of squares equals 372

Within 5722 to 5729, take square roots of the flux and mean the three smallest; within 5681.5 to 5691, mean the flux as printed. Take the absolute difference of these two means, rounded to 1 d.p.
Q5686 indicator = 12.3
